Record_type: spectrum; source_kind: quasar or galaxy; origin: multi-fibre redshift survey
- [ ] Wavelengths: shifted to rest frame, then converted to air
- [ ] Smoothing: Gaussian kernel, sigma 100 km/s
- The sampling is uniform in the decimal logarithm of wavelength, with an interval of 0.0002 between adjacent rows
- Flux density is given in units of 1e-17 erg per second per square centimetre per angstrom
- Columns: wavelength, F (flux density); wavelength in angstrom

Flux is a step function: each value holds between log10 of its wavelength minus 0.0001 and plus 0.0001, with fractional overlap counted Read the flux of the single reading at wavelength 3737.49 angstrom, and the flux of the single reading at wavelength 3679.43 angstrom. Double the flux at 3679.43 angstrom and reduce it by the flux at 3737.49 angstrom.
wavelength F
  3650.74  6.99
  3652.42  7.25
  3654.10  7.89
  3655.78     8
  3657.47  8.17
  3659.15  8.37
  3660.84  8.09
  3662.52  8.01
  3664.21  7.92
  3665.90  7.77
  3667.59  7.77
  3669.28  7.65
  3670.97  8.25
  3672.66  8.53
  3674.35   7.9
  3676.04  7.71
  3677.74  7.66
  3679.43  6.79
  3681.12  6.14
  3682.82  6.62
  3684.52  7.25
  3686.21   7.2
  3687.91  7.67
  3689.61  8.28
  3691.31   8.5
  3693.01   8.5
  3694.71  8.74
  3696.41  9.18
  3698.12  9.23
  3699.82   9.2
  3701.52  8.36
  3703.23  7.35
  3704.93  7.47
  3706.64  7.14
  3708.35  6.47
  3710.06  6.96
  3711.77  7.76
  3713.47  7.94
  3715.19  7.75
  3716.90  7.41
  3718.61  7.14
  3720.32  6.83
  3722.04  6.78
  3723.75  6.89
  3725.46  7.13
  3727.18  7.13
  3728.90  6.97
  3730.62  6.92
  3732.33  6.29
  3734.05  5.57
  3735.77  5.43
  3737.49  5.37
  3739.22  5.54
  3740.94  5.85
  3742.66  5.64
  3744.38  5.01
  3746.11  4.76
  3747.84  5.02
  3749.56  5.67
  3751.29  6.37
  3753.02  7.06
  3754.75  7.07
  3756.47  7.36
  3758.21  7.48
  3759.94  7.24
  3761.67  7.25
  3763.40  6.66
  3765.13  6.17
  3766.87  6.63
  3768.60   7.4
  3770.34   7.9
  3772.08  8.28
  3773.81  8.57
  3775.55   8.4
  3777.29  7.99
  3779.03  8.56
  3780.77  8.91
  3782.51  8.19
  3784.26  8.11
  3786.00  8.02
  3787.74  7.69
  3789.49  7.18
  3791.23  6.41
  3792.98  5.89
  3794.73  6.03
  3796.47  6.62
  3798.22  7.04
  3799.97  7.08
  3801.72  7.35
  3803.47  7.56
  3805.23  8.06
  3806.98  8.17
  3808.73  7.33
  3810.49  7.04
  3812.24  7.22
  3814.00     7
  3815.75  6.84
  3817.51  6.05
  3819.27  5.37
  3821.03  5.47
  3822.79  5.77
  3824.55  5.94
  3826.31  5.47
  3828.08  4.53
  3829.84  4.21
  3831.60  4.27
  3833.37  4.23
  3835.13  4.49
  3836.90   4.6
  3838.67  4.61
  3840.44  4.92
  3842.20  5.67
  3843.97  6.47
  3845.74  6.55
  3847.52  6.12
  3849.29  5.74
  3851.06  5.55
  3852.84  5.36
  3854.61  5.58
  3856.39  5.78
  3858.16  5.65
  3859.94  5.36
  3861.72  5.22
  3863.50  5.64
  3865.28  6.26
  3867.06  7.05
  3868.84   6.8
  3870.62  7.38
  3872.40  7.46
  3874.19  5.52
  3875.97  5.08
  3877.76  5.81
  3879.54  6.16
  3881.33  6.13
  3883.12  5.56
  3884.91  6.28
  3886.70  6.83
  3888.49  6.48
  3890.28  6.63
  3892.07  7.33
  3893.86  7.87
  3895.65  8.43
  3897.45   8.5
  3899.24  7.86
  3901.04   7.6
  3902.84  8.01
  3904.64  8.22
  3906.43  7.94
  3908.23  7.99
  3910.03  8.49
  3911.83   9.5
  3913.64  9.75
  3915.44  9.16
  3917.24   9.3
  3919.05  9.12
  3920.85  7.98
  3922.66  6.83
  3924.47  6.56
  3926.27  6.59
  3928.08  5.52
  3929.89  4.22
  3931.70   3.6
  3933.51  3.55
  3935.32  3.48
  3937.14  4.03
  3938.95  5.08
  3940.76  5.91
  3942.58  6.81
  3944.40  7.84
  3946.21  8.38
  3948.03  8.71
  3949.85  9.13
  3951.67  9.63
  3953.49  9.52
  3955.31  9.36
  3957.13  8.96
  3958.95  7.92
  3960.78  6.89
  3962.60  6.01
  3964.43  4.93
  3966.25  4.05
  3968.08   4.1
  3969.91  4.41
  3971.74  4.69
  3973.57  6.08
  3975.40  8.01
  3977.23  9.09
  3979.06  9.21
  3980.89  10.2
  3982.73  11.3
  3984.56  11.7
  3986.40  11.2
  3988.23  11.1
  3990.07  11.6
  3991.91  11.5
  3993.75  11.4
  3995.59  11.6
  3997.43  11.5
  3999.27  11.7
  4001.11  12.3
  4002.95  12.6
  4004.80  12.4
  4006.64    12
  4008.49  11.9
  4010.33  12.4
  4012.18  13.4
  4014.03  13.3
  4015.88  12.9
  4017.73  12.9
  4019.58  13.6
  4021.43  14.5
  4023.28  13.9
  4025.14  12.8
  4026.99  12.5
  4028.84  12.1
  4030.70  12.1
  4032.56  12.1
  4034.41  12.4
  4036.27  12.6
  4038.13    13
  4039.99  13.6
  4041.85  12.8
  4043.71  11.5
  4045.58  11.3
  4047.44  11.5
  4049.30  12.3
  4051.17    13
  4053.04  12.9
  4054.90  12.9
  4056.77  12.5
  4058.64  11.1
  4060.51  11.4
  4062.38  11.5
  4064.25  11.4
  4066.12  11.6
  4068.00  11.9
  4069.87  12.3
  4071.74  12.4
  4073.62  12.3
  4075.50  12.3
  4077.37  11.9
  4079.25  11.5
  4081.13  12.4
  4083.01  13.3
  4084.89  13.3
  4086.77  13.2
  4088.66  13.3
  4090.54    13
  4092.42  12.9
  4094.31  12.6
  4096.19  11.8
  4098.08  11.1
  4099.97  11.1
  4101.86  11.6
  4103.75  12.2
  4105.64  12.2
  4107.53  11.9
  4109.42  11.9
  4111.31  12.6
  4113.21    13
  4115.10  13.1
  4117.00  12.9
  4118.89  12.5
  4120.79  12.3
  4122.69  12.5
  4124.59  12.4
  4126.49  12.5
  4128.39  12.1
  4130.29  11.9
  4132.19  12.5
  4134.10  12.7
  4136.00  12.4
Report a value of 8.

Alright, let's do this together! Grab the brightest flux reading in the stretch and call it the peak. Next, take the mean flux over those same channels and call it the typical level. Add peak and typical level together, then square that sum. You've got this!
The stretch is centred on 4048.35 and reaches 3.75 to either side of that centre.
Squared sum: 626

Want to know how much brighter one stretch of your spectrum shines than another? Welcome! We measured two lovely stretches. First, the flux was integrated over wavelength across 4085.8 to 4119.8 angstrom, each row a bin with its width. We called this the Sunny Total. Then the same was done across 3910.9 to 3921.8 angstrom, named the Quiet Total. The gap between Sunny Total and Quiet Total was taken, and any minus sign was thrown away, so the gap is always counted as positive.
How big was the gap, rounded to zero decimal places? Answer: 322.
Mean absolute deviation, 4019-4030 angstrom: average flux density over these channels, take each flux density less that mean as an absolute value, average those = 0.77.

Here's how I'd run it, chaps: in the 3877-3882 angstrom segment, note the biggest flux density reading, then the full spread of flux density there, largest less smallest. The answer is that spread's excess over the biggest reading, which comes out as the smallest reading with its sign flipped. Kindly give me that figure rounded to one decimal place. -5.8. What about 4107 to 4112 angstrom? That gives -11.9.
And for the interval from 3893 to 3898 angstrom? -7.9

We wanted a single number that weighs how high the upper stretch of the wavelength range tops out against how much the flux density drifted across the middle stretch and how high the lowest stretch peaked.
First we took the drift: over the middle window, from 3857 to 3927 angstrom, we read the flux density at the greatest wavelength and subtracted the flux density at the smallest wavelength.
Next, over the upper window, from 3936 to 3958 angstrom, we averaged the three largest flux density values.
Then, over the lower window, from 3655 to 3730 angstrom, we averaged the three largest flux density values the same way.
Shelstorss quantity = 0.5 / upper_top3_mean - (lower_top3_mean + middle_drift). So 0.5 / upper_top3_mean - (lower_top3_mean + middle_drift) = -10.1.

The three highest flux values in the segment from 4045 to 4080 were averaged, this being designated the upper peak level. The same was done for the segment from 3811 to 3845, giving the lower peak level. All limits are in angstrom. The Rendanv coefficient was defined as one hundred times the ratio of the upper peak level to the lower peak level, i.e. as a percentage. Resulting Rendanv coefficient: 184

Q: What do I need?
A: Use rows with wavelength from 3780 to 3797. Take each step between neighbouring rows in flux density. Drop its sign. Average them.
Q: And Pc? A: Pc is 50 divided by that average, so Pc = 120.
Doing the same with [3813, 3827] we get 131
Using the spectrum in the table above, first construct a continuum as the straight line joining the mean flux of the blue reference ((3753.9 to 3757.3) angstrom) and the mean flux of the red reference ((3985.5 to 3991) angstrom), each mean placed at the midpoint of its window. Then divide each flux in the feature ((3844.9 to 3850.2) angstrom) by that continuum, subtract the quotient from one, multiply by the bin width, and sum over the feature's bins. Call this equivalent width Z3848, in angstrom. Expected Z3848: 1.6 angstrom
